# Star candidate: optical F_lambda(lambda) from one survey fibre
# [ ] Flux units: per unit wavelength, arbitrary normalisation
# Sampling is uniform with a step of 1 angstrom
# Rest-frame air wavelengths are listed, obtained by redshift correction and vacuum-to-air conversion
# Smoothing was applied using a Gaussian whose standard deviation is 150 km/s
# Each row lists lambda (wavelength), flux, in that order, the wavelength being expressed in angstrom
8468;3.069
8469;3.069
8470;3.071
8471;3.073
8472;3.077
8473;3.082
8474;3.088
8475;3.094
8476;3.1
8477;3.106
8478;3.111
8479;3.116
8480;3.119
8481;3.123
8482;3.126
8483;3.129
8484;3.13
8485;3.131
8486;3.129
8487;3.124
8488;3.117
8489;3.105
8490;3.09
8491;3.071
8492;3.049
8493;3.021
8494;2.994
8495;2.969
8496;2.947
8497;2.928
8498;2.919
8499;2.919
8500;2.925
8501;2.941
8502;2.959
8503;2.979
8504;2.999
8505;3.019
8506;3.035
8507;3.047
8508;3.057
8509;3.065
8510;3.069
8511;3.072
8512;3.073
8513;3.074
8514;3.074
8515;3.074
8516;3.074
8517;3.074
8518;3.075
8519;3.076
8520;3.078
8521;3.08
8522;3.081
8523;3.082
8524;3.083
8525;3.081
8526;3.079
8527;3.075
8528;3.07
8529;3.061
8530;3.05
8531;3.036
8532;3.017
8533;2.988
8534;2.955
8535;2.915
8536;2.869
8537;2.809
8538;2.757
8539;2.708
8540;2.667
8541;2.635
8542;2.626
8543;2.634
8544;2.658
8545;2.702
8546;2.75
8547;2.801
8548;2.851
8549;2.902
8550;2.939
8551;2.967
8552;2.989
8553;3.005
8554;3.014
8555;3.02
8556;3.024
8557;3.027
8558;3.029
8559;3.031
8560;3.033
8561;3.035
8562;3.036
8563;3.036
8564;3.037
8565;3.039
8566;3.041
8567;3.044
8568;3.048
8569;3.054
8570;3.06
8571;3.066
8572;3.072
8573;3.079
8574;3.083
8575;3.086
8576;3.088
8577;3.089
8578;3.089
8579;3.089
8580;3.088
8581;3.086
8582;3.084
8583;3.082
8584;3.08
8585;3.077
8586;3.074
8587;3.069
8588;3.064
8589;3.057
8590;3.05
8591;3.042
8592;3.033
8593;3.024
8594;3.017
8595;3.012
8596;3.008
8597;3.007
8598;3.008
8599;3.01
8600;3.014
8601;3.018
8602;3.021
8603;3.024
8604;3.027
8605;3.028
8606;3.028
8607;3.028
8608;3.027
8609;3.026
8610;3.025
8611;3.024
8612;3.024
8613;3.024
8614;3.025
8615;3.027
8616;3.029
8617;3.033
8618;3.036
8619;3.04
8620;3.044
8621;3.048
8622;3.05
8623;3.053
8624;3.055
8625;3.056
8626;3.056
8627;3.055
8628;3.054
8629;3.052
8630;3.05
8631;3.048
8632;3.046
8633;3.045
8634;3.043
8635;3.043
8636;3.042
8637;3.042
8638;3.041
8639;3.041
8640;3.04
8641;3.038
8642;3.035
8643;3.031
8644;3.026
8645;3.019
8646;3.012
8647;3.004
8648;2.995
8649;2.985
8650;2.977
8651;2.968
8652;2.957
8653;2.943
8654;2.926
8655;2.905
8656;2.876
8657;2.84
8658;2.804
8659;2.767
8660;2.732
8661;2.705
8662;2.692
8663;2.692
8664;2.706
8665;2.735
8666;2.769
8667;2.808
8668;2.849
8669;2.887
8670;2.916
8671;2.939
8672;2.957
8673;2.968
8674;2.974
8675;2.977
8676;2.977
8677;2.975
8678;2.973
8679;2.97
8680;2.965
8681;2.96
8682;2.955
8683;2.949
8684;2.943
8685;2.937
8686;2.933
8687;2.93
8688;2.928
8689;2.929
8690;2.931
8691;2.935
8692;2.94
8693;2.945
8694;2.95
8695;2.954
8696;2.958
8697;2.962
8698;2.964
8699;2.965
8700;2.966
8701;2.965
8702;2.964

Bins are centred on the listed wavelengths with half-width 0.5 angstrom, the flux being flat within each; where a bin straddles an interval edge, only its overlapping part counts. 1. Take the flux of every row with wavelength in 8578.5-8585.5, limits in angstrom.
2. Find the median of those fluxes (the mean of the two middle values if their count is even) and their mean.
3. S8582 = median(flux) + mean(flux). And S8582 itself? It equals 6.17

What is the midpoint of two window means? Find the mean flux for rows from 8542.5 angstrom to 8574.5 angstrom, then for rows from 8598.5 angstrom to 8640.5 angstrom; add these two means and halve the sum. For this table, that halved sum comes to 3.004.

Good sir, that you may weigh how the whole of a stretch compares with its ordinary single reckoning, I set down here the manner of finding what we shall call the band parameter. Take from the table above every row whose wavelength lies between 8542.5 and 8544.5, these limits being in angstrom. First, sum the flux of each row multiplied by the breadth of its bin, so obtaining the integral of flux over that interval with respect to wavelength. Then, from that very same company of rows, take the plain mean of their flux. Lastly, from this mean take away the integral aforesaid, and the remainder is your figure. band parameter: -2.65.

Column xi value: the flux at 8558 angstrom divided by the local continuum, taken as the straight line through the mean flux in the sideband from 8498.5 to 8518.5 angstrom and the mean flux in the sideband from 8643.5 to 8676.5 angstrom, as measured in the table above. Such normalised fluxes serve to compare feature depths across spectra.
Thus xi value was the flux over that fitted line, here 1.02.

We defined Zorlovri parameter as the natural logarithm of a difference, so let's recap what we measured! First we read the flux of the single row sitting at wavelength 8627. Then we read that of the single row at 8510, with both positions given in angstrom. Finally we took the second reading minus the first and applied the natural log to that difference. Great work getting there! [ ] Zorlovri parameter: -4.3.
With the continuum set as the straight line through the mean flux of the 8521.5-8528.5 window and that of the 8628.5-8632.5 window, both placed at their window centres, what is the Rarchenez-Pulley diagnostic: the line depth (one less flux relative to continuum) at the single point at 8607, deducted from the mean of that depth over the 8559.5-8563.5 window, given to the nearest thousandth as 0.002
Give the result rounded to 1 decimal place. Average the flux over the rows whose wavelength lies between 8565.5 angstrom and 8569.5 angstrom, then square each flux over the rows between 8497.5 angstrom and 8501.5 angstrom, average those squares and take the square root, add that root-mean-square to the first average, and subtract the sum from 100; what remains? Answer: 94.0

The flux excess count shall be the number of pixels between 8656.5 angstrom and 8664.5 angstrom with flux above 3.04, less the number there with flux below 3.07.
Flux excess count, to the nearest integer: -8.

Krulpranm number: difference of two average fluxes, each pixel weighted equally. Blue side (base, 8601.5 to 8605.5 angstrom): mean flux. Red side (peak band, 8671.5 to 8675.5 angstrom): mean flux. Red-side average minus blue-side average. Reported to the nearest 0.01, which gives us -0.06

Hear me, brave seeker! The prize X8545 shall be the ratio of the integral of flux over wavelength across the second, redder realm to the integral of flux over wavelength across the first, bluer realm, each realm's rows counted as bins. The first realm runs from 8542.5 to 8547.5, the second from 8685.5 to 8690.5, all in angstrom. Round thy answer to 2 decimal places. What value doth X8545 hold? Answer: 1.08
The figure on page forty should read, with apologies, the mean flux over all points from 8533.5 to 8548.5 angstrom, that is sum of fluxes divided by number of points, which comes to 2.76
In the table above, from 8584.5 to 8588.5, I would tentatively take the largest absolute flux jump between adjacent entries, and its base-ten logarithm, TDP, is -2.3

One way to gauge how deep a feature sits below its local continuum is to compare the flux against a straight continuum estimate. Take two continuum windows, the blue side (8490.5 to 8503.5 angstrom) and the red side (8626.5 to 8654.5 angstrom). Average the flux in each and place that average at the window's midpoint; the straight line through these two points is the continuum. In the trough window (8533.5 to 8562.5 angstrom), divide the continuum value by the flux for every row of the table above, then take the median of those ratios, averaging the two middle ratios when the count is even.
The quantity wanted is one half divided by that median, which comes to 0.488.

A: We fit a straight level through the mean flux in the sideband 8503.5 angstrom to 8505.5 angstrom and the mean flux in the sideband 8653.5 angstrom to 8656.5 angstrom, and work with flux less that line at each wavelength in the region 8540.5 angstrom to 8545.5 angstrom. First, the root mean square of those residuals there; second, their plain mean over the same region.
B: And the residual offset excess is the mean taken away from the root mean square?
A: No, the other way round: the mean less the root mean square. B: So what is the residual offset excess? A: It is -0.66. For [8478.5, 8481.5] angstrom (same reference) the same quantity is 0.00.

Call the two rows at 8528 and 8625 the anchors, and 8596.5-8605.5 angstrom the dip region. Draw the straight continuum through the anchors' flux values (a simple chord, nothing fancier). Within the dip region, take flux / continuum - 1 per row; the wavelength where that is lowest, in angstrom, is 8597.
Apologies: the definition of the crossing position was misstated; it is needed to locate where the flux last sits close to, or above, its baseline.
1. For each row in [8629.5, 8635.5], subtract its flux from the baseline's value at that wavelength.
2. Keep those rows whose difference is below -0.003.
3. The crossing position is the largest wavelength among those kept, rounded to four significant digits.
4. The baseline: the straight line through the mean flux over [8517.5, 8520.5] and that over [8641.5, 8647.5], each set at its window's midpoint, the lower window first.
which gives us 8635 angstrom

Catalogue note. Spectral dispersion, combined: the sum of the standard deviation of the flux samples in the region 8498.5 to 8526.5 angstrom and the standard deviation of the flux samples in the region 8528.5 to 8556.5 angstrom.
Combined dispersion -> 0.20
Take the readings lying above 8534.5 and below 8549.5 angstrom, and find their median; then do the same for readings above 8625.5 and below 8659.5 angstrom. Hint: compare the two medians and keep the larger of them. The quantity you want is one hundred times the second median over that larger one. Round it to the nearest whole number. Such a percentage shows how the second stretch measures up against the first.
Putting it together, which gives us 100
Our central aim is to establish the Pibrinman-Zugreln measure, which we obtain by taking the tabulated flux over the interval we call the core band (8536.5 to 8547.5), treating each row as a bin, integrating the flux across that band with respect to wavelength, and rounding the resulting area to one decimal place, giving 29.7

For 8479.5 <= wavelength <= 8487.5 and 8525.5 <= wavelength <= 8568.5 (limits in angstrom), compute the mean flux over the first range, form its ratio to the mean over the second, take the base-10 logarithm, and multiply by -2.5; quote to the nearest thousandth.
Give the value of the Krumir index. -0.070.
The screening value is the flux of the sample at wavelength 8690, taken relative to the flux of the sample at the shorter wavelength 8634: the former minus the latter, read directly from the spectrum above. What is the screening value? -0.11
